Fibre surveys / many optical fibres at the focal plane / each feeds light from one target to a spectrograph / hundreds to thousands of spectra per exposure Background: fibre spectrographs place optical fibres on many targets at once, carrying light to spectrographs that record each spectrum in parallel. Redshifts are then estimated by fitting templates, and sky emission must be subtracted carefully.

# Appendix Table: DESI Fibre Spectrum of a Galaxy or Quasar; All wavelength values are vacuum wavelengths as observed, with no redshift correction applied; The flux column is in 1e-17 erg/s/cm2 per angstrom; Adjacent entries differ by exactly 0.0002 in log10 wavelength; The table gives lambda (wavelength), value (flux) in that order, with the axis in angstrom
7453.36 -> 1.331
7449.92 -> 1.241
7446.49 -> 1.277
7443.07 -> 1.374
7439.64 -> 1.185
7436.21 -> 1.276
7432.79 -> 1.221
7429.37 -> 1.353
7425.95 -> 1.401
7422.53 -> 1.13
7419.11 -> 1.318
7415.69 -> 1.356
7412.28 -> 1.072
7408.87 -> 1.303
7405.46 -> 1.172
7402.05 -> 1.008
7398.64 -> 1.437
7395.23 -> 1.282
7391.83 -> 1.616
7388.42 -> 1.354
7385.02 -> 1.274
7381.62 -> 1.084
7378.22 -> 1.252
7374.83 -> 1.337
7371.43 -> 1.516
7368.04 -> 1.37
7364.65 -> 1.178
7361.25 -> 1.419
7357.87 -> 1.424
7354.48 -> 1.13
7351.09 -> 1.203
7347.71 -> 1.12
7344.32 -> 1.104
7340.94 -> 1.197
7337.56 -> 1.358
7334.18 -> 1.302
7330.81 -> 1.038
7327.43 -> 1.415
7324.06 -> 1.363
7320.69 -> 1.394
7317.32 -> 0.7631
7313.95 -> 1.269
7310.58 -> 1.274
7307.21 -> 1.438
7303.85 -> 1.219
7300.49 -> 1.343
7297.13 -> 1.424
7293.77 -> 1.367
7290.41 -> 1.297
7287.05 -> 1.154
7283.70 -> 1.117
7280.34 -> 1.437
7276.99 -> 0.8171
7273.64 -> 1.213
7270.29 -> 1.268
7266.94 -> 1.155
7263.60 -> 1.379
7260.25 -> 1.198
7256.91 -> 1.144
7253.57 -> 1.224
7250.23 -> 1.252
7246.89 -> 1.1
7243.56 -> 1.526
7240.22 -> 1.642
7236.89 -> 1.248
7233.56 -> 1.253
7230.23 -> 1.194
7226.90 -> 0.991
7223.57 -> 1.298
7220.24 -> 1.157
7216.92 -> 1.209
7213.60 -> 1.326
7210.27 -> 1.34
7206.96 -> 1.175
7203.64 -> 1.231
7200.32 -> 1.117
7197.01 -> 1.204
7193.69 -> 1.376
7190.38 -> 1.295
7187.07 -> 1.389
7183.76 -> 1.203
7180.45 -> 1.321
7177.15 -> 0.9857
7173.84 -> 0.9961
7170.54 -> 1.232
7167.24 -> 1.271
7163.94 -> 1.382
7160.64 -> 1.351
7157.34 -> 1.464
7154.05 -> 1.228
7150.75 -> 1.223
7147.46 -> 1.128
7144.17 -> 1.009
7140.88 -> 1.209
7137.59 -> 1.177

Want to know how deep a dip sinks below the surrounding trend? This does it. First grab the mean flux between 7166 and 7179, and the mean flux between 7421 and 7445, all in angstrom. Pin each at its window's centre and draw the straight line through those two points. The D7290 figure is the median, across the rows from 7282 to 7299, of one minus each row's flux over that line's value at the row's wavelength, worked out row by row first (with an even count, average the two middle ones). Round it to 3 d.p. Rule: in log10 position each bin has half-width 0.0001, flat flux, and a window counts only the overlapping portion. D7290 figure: -0.088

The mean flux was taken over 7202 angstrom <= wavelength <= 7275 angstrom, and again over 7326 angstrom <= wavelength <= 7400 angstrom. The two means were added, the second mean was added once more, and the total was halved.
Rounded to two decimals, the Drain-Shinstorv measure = 1.92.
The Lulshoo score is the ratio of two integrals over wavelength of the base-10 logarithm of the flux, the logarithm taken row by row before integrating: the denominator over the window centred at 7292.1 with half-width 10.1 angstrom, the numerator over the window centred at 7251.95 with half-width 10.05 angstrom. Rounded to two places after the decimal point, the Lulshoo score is 0.85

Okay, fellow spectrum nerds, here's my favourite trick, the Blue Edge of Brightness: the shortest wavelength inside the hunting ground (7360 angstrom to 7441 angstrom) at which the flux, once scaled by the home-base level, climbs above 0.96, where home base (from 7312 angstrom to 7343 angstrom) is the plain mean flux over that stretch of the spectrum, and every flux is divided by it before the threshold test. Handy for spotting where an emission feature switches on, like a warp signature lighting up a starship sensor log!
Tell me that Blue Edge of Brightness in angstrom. 7361.25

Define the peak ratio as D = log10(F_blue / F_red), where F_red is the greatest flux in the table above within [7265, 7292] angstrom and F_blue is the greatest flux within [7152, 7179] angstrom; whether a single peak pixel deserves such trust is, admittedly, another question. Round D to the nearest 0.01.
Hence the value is 0.01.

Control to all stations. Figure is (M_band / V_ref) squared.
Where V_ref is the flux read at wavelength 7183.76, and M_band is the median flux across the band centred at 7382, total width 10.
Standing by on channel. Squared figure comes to 1.08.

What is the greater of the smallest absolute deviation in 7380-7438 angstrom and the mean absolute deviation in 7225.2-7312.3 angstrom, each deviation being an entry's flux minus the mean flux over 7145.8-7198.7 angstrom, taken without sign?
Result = 0.120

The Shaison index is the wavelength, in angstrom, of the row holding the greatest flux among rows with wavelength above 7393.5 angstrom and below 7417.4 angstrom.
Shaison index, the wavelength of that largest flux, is 7398.64 angstrom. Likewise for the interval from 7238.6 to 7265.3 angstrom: 7240.22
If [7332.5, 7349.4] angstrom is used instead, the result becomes 7337.56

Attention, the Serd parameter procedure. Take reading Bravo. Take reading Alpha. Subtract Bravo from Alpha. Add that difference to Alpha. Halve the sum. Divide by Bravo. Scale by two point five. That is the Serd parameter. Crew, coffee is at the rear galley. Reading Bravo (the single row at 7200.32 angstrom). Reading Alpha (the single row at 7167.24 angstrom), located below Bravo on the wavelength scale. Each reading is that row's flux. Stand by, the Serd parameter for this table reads 1.6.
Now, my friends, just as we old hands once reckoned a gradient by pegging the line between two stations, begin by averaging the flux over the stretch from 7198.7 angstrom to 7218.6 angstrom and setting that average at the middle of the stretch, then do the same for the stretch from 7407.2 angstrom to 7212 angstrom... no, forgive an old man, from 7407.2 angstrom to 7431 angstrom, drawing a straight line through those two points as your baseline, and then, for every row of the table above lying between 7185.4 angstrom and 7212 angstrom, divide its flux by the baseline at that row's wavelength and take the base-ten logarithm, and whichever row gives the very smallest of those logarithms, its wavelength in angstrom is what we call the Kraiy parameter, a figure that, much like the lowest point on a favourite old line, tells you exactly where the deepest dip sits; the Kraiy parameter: 7200.32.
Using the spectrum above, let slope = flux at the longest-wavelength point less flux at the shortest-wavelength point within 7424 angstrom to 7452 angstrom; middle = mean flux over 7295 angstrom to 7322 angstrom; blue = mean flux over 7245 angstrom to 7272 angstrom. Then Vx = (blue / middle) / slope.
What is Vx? -6.0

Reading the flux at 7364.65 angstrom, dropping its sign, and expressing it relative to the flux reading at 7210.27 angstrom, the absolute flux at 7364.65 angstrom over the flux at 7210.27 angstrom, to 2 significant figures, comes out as 0.88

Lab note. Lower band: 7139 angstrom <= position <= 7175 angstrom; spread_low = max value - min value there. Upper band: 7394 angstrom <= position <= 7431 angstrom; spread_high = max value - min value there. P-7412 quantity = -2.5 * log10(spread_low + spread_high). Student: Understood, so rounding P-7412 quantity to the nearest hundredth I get 0.12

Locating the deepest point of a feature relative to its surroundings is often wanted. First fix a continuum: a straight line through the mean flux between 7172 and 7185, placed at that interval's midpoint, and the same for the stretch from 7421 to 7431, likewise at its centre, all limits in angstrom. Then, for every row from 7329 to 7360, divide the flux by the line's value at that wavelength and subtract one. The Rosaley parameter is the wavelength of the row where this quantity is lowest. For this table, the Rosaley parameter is 7330.81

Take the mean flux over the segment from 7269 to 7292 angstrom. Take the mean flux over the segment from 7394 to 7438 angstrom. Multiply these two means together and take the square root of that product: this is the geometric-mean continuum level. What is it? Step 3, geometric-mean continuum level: 1.22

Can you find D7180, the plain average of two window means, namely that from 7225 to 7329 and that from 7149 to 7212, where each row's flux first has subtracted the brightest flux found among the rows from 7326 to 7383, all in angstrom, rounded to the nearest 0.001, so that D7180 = -0.263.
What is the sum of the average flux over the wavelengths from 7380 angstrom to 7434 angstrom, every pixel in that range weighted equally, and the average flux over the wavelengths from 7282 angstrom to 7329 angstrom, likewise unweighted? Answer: 2.55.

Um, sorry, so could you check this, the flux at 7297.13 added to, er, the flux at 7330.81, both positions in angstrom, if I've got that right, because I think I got 2.46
